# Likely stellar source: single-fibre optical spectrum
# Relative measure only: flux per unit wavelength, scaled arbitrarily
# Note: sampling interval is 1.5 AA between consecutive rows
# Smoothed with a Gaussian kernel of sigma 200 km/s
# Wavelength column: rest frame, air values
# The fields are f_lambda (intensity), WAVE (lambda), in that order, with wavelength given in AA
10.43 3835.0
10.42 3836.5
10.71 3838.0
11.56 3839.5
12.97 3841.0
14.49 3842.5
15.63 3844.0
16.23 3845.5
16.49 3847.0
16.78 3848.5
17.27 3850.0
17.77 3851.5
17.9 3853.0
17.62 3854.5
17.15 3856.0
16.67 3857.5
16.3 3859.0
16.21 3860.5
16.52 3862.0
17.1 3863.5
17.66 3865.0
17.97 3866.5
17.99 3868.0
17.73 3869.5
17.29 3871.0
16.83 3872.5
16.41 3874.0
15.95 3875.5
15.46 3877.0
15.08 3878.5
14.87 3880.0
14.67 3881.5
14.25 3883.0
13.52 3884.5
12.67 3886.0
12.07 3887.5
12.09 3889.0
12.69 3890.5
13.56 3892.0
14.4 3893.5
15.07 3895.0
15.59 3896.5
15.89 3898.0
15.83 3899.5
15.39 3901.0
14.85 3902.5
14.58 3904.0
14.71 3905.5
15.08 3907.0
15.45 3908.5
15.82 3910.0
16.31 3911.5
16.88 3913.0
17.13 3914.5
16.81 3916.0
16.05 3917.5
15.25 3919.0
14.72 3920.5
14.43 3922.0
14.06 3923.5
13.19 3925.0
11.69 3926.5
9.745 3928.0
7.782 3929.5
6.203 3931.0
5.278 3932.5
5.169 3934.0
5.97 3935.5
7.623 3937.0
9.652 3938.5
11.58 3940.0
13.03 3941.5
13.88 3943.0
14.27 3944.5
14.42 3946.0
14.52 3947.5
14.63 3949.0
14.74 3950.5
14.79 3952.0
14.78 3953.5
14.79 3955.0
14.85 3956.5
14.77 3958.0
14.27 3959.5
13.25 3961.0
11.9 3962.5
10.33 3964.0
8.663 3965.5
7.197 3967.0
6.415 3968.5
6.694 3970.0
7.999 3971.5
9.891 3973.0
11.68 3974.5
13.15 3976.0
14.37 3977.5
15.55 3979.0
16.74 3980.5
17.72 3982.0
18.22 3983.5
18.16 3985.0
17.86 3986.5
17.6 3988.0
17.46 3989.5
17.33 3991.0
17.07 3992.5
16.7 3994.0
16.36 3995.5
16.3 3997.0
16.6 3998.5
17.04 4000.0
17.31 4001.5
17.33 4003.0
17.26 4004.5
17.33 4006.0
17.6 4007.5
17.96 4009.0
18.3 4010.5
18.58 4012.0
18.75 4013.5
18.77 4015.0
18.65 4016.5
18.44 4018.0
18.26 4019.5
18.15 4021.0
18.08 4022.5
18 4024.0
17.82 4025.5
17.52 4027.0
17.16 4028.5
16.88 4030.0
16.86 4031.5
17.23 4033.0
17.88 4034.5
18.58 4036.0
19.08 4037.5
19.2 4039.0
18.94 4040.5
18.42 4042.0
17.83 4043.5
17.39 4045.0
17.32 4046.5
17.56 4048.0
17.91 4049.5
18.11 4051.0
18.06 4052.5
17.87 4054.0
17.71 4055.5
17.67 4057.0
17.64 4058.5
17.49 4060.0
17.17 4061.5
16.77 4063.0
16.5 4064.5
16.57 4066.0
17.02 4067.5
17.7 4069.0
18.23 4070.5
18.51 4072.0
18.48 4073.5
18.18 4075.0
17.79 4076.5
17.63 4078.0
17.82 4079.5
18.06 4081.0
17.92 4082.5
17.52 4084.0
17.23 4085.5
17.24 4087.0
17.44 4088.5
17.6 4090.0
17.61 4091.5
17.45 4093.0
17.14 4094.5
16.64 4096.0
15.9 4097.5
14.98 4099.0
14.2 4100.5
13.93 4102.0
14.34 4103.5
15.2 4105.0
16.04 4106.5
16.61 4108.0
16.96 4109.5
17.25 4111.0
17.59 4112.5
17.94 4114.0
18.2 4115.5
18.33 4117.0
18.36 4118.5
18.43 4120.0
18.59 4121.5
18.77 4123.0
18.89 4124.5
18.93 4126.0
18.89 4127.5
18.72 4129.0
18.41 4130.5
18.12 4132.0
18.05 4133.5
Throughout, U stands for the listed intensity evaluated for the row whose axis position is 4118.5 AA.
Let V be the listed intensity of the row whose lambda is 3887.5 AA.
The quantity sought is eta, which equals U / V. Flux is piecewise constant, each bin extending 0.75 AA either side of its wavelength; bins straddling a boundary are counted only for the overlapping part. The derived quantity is 1.52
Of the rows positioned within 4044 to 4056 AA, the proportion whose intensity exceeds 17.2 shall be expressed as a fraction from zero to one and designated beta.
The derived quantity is 1.00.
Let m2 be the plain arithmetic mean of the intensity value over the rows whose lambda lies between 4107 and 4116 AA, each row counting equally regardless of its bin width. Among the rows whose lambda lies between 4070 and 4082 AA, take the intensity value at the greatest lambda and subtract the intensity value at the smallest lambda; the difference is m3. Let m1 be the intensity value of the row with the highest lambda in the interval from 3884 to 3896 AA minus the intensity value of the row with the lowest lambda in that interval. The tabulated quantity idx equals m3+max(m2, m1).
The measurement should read 17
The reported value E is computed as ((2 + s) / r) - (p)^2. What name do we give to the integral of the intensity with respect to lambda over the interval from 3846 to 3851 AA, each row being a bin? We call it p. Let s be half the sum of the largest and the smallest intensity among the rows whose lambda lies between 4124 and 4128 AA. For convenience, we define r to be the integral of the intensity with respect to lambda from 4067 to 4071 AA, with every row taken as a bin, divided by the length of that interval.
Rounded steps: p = 84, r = 17.7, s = 19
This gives -7107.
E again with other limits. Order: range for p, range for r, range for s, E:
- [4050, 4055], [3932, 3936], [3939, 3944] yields -8091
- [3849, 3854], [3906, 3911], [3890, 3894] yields -7745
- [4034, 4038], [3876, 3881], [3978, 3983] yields -5485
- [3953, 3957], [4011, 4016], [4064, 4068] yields -3506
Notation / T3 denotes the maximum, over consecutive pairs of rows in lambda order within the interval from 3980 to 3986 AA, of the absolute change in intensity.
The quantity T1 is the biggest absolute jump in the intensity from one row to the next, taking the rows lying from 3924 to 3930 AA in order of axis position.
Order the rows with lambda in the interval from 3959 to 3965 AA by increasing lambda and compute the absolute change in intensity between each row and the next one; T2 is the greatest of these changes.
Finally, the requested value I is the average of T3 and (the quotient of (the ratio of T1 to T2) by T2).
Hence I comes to 0.89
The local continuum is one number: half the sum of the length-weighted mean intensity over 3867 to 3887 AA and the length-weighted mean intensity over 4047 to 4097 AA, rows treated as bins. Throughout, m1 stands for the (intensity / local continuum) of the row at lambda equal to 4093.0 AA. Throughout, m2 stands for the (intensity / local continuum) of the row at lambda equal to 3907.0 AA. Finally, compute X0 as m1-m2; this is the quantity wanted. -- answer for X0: 0.14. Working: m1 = 1.05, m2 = 0.91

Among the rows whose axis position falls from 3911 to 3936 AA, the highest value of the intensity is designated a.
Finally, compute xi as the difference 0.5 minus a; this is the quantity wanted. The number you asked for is -16.6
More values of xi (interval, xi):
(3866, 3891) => -17.5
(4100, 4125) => -18.4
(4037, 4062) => -18.7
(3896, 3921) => -16.6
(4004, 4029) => -18.3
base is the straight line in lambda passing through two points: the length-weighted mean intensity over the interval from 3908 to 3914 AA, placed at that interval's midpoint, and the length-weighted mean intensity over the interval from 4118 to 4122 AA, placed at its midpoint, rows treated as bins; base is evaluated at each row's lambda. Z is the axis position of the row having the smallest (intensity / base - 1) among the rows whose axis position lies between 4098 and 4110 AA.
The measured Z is 4102.0 AA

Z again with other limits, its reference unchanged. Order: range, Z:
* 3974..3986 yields 3974.5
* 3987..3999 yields 3997.0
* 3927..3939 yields 3934.0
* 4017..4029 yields 4028.5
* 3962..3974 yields 3968.5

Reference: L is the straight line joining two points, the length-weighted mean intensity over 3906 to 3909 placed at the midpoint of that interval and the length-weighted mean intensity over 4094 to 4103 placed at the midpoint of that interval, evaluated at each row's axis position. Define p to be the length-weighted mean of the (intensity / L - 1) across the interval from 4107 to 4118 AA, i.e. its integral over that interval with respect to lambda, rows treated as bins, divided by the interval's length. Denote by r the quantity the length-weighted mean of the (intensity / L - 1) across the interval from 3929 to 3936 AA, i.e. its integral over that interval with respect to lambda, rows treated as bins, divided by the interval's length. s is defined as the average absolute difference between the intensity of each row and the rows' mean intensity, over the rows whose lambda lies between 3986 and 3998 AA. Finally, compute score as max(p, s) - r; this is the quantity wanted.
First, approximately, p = 0.139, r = -0.60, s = 0.48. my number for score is 1.1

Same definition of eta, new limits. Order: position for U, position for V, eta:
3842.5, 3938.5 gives 1.50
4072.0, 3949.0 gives 1.27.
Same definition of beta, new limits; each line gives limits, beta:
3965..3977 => 0.00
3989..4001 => 0.25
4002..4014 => 1.00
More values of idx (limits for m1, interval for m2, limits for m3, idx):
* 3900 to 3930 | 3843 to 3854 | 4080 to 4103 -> 13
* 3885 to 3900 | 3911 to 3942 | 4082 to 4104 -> 8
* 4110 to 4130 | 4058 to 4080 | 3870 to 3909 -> 16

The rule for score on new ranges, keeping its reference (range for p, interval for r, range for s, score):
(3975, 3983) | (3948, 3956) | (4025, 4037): 0.5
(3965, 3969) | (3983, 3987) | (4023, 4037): 0.3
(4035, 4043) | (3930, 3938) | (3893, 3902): 1.0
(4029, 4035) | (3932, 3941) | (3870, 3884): 1.4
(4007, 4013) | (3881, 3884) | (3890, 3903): 0.9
